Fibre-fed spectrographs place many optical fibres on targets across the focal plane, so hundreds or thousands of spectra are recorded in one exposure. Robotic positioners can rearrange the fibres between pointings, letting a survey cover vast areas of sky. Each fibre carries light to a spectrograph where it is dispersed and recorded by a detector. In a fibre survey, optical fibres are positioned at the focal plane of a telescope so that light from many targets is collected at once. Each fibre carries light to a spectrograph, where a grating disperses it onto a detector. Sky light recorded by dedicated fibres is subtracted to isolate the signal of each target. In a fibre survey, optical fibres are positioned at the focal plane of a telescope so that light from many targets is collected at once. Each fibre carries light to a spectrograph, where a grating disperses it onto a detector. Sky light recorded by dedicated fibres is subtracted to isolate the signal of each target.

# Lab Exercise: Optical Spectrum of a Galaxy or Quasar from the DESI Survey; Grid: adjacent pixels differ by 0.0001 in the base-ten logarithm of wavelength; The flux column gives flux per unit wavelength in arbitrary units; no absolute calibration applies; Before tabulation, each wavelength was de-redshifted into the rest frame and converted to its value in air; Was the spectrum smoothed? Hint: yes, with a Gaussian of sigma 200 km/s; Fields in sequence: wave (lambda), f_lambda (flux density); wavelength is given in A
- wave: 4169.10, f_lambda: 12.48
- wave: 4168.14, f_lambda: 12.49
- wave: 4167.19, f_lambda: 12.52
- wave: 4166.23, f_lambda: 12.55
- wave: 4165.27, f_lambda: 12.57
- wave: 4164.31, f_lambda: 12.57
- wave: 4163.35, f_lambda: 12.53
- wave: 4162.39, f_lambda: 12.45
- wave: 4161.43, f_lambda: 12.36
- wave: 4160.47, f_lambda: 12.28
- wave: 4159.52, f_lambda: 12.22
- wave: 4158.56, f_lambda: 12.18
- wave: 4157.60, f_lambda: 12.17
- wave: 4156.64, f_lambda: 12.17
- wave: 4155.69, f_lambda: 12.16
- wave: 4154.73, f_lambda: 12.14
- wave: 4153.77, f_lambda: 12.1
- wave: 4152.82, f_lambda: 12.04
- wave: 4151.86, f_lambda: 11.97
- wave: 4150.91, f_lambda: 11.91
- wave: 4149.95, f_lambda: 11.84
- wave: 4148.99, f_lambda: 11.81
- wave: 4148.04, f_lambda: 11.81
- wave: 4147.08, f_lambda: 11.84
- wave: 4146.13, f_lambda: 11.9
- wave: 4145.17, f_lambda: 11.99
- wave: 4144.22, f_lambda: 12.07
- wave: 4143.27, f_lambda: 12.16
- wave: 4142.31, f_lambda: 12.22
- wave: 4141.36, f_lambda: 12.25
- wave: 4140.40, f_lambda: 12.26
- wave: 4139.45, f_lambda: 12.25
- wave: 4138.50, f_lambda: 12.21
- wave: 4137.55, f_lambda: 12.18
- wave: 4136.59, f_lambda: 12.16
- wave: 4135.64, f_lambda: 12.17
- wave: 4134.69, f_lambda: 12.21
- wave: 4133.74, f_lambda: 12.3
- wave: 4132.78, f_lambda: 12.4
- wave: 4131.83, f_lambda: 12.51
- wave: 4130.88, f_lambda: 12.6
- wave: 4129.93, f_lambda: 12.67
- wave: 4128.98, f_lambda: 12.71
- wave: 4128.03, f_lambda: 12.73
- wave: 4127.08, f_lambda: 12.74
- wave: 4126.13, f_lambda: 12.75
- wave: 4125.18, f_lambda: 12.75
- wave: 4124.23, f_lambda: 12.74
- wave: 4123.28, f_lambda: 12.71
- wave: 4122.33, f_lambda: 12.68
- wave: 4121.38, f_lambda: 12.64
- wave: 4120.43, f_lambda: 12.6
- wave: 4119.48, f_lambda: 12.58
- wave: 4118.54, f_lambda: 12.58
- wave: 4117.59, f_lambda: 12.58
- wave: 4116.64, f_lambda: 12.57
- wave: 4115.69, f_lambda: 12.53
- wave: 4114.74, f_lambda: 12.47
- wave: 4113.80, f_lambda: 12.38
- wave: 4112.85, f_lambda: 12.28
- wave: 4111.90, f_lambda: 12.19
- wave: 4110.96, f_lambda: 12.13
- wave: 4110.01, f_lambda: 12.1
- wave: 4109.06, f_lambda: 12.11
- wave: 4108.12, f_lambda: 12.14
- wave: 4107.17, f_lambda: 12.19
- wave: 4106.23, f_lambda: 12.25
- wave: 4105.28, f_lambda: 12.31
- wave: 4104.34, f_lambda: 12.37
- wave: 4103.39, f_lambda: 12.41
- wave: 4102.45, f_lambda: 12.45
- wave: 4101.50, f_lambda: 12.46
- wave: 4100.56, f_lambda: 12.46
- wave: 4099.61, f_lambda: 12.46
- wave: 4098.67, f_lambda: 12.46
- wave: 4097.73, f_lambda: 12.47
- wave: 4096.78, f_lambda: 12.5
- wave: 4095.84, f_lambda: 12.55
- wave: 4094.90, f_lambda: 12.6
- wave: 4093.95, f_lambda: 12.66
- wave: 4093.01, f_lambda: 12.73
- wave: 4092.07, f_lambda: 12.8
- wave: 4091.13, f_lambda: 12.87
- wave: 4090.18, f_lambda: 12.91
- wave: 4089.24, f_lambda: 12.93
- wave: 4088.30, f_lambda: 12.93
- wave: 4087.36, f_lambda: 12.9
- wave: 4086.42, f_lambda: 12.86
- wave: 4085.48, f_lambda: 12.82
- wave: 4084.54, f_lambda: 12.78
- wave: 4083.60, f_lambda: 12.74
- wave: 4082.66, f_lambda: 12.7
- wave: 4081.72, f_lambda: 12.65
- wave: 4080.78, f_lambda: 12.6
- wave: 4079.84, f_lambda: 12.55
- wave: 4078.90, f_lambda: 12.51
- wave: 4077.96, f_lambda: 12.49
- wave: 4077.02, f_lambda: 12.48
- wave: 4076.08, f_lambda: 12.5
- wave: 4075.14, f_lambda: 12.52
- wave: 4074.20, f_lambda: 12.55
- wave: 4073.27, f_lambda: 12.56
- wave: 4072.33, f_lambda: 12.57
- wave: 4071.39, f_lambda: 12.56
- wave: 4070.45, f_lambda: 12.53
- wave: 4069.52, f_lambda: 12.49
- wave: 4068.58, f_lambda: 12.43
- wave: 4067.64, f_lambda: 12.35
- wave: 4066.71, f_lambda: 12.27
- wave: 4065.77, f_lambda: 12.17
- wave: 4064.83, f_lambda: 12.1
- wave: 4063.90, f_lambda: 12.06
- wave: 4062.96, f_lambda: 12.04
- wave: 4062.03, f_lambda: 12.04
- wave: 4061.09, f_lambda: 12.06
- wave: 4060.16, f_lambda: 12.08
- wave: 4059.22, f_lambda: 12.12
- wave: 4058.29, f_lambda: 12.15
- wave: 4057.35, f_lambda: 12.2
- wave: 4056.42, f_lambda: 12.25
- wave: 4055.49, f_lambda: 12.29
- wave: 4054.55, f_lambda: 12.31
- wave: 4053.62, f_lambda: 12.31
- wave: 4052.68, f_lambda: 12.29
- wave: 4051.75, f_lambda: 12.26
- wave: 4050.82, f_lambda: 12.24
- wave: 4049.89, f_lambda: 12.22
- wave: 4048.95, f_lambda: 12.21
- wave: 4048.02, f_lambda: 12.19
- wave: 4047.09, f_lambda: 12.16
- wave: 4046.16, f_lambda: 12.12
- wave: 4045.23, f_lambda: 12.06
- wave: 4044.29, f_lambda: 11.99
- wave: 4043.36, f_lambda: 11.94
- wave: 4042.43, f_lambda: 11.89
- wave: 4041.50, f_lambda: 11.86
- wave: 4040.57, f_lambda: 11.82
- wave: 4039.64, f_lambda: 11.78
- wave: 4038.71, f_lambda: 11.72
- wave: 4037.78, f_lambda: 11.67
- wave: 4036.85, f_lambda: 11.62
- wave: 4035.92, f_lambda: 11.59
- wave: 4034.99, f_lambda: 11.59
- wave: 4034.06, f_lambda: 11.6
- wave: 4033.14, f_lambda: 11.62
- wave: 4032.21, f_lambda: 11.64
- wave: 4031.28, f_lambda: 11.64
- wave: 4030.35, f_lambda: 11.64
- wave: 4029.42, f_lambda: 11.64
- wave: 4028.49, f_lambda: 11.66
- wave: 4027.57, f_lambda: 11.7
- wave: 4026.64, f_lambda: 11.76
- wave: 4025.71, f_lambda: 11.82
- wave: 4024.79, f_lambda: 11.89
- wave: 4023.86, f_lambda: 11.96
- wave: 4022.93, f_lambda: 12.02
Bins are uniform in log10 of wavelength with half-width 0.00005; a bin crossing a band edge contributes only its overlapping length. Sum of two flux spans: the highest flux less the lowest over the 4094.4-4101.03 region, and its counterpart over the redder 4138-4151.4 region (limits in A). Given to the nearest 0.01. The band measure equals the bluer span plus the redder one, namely 0.59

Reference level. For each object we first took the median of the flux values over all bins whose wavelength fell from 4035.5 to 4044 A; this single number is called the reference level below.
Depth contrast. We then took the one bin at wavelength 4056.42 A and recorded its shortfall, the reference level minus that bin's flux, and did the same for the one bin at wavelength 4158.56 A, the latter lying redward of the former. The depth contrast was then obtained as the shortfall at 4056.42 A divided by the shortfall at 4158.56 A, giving 1.2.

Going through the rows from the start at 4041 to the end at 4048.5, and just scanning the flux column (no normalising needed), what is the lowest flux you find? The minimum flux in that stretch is 11.86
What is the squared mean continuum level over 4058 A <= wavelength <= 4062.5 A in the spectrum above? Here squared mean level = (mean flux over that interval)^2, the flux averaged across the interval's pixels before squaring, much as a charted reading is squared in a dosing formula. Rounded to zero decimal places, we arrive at 146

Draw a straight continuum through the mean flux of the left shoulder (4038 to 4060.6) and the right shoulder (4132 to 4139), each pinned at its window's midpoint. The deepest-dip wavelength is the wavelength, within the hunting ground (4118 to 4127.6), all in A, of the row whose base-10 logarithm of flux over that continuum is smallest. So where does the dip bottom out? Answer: 4119.48 A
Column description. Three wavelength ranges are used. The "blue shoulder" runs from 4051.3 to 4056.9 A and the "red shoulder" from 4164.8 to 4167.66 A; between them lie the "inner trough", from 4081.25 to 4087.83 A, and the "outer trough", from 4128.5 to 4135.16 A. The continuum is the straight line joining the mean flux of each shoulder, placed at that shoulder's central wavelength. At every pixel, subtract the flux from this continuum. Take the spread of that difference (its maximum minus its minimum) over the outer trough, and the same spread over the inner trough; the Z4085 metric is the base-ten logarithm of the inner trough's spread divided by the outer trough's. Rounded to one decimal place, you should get -0.3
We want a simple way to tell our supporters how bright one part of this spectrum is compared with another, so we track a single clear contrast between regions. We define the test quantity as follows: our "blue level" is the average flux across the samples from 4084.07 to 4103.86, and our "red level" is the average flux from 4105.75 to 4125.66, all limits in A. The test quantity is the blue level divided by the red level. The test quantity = 1.02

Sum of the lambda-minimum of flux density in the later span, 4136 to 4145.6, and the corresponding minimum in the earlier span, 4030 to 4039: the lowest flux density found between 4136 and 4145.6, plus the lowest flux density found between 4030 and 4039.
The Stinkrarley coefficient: 23.6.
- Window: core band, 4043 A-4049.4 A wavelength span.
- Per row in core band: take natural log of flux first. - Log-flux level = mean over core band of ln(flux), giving 2.49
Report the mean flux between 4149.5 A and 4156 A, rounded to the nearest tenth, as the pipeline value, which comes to 12.0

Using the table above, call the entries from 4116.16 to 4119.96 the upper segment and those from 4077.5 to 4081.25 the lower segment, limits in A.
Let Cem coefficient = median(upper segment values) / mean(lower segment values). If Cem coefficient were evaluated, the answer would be 1.00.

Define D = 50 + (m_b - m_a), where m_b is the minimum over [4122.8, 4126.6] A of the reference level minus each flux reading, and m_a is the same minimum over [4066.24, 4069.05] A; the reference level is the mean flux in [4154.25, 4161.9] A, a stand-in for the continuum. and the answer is 49.68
